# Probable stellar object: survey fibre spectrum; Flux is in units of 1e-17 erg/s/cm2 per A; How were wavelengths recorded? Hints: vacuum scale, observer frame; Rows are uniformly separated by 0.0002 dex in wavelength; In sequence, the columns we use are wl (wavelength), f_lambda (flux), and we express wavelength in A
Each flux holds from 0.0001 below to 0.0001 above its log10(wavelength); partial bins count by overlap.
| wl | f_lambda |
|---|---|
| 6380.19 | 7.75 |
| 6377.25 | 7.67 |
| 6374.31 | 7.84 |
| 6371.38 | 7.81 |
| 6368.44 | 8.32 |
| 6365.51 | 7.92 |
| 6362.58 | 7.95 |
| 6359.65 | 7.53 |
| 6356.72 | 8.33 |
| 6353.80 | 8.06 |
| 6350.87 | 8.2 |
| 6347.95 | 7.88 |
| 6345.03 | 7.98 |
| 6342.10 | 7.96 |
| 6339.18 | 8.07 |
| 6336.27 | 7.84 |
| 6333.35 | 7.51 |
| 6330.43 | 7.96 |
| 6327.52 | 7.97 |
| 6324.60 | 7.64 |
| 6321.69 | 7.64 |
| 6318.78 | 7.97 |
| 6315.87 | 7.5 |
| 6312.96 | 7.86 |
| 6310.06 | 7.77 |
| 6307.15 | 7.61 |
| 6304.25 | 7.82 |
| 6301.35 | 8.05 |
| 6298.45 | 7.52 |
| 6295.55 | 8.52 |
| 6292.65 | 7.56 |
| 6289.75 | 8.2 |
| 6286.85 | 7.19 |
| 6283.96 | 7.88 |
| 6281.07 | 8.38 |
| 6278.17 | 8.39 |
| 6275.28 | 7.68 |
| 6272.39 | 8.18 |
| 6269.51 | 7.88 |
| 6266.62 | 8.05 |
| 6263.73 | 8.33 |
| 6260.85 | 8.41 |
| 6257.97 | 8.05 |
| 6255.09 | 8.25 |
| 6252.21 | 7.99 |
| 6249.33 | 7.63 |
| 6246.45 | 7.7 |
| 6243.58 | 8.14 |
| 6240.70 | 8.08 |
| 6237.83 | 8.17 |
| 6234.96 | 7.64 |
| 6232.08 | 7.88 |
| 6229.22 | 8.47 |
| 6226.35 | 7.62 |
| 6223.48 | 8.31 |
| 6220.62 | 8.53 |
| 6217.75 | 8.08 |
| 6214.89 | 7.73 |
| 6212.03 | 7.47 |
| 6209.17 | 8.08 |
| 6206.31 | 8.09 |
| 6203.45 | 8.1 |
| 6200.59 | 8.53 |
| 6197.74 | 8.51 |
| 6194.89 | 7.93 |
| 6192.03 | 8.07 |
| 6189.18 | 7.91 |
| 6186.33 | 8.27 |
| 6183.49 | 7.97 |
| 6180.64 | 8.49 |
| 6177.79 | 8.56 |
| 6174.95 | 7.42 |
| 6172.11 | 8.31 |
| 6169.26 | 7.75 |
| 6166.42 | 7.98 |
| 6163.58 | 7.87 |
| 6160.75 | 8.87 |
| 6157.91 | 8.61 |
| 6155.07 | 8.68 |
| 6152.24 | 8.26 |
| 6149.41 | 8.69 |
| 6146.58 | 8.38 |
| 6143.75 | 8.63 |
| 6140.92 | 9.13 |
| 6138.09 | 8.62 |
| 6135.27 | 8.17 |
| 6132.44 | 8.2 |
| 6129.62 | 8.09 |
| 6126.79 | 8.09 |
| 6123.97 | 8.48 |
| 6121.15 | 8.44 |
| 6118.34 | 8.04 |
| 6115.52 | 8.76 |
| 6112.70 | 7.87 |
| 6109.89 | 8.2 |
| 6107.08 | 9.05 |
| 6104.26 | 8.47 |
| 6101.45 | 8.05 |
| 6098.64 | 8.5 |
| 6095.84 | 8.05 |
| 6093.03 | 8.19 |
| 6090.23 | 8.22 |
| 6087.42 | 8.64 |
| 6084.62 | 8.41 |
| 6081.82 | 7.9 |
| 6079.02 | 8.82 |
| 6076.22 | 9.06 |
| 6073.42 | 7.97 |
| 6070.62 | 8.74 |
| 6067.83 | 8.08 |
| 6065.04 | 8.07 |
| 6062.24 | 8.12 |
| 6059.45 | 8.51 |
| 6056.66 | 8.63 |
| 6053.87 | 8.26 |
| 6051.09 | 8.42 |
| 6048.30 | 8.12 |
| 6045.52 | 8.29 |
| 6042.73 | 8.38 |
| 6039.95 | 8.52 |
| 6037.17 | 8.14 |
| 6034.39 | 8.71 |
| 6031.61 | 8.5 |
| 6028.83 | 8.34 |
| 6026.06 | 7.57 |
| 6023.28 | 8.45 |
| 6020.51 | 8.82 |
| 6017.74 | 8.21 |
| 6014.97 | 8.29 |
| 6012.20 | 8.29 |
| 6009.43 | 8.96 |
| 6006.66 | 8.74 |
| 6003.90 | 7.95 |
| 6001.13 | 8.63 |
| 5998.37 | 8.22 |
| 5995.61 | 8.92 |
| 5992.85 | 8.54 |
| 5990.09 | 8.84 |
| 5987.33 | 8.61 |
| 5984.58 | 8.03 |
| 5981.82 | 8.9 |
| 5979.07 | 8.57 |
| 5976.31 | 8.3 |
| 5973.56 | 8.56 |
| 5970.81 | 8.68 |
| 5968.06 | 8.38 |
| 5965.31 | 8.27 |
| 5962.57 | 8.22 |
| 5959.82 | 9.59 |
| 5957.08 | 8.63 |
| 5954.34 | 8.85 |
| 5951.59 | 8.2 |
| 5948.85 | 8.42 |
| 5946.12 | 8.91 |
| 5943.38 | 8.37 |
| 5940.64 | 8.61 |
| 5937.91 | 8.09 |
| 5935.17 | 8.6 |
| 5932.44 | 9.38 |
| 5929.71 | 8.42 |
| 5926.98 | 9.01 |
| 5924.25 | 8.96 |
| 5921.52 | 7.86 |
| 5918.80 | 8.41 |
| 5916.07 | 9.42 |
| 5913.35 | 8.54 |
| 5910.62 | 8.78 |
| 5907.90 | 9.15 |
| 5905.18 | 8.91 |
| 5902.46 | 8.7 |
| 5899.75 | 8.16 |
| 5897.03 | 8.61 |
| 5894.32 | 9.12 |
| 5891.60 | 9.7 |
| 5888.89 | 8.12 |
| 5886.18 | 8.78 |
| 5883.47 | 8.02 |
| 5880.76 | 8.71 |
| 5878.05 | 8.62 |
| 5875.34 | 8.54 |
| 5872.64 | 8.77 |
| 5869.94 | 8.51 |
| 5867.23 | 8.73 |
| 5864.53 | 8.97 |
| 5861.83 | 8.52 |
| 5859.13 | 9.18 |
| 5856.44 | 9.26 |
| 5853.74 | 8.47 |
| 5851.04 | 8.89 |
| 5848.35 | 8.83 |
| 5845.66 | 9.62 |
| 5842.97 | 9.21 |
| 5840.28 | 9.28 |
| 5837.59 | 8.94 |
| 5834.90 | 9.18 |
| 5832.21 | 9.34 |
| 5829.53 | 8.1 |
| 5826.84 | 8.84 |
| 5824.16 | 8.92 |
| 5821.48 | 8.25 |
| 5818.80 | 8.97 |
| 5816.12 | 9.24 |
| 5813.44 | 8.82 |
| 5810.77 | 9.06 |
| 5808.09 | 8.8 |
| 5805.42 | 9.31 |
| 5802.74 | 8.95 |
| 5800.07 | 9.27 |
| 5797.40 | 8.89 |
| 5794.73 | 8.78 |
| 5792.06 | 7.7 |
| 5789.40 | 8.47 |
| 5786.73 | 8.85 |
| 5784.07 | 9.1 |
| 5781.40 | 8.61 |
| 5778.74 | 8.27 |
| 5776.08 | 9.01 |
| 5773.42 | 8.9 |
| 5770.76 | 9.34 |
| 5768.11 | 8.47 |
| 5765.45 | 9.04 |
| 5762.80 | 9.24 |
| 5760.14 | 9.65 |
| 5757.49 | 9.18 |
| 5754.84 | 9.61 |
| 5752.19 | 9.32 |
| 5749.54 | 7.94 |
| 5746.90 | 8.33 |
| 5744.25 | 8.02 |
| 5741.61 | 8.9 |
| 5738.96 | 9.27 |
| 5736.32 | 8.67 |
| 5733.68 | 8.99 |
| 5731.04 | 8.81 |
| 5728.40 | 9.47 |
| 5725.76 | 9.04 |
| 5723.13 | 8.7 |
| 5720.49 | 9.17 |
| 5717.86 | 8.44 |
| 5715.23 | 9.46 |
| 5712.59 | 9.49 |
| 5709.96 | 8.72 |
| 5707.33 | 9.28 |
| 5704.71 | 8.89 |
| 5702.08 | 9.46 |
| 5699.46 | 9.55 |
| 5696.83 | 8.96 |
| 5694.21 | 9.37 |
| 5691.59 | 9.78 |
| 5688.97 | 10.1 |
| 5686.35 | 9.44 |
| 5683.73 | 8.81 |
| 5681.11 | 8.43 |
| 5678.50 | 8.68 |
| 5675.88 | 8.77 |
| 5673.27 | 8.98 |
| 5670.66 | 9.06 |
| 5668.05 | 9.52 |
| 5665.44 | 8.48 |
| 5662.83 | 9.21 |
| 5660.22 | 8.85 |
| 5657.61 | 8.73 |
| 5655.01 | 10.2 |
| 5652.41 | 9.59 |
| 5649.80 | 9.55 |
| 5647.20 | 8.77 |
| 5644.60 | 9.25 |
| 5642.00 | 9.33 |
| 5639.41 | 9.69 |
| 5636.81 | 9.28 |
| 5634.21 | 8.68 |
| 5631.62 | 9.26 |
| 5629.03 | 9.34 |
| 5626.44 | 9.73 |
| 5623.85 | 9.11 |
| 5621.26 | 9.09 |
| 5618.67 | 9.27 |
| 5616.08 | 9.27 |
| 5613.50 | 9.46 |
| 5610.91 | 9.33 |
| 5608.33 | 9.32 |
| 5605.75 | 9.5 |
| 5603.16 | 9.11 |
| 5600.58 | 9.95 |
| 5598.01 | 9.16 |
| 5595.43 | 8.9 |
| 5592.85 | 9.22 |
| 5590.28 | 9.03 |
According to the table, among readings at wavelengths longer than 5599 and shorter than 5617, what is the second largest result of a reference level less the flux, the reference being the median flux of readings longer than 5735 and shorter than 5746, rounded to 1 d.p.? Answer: -0.5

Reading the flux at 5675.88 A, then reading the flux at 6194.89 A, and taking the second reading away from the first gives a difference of 0.8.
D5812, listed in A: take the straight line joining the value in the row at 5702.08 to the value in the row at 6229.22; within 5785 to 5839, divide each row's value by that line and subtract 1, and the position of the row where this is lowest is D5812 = 5792.06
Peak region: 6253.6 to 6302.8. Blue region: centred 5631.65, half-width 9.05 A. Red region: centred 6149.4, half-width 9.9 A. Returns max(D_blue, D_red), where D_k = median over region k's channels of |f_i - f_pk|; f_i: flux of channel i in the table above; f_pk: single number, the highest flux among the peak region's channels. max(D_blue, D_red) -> 0.76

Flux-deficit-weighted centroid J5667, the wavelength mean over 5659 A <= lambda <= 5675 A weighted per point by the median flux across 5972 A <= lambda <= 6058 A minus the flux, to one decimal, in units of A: 5667.2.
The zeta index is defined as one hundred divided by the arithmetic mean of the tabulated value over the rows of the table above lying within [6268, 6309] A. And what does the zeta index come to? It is 12.6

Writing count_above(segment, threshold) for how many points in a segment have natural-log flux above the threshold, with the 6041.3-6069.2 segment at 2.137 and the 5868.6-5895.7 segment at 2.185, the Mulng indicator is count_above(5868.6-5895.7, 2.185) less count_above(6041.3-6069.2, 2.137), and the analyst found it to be 0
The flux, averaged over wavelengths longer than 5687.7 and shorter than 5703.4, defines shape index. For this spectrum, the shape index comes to 9.54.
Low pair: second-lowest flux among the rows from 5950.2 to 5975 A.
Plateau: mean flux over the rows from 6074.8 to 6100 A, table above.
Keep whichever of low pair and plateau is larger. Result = 8.4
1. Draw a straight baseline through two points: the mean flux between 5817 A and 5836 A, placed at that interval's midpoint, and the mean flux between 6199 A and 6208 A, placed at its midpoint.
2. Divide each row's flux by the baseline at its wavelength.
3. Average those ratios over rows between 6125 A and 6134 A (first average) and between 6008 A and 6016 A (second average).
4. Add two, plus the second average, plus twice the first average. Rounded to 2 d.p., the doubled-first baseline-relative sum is 4.95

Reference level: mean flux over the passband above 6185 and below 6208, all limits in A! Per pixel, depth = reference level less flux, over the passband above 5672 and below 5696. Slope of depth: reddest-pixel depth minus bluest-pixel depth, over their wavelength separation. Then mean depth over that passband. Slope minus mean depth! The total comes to 0.96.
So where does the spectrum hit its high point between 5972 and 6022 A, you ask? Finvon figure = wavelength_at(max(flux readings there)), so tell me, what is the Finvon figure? 6009.43 A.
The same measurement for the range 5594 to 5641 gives 5600.58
